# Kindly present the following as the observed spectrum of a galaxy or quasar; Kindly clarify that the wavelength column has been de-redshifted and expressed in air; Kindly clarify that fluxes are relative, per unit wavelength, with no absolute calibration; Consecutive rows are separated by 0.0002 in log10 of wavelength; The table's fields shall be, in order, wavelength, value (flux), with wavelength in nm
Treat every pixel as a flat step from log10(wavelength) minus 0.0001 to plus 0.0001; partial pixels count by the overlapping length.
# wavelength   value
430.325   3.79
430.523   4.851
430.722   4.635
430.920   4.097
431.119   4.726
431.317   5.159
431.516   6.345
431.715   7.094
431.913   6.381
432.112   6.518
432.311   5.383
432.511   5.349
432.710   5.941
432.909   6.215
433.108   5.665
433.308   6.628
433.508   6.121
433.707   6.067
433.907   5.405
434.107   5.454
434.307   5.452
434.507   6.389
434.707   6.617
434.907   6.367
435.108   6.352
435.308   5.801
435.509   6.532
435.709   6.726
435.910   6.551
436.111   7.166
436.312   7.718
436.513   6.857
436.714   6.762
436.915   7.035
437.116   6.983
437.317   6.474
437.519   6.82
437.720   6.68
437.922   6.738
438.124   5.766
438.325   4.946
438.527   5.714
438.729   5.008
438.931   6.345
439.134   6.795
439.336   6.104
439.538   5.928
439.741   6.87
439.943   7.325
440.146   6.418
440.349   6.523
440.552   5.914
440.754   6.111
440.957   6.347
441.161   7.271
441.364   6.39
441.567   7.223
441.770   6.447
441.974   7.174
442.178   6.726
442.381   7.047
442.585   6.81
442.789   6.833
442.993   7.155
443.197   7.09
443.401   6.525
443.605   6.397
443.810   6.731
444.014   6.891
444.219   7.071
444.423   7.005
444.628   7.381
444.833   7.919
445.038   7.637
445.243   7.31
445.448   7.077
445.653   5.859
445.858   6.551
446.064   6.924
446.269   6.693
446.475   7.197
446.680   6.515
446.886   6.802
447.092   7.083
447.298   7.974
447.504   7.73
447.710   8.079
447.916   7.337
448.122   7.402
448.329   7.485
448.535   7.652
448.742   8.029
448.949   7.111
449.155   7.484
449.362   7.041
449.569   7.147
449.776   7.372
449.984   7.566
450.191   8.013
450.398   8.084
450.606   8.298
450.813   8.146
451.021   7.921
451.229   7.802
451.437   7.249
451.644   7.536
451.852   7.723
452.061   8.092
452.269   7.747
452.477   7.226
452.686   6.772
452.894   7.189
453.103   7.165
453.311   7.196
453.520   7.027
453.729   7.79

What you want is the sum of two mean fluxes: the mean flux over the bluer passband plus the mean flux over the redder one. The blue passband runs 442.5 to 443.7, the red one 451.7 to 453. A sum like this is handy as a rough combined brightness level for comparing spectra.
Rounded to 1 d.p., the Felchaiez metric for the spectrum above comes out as 14.3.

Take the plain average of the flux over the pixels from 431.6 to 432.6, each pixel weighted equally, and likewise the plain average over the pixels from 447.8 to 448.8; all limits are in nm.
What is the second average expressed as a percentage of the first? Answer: 123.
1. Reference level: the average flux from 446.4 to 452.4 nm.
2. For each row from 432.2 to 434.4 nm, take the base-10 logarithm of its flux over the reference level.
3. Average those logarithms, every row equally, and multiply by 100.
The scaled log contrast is -12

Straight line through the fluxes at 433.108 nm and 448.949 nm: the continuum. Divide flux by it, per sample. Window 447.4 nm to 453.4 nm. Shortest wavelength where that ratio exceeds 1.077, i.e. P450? 447.504 nm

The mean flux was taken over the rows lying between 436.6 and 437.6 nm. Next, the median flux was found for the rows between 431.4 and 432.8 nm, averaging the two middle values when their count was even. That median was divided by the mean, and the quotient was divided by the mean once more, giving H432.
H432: 0.137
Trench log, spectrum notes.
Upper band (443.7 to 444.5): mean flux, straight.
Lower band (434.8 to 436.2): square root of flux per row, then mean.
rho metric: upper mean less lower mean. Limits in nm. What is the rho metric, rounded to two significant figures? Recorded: 4.4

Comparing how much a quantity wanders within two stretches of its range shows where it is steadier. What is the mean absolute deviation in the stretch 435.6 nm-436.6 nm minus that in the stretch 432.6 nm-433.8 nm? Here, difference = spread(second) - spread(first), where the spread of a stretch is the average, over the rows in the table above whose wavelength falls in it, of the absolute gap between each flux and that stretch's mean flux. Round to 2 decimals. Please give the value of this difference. 0.14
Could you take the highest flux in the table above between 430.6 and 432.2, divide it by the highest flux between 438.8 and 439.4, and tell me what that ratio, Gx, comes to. 1.04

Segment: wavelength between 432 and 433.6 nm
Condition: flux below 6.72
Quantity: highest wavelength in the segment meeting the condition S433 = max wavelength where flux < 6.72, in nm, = 433.508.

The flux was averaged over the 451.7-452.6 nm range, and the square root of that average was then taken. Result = 2.77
